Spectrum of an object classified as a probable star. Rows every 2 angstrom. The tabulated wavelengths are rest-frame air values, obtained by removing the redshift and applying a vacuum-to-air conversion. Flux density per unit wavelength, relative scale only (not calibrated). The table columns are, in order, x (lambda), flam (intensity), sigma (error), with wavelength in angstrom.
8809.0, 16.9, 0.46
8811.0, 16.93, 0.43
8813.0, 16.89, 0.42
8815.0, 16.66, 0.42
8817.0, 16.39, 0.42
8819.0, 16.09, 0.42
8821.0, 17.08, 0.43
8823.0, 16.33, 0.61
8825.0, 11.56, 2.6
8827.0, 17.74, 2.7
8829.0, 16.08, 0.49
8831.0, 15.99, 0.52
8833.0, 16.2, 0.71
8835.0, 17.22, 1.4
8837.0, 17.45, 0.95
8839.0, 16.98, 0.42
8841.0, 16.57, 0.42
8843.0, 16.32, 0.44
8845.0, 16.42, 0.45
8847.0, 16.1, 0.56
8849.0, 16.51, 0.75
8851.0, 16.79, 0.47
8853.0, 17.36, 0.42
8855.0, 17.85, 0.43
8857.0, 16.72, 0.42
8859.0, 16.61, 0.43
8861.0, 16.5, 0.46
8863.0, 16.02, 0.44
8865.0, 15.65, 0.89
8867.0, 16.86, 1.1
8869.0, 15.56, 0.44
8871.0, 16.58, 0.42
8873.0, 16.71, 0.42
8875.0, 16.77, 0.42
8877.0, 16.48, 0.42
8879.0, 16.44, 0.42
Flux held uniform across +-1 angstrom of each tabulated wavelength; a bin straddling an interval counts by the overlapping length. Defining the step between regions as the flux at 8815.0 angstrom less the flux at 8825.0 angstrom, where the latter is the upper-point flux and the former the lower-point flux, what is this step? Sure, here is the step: 5.1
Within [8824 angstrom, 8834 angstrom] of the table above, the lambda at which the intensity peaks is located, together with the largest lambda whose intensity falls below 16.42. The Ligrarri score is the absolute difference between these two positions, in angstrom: 6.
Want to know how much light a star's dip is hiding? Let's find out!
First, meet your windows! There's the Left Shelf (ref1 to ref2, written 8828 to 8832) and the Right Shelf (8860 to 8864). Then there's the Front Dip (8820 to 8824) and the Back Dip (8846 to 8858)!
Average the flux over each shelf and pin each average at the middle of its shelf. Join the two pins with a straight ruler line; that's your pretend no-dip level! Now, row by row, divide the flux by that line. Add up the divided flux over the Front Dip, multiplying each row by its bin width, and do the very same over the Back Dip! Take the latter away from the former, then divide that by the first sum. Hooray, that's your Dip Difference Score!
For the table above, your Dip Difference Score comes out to -2.0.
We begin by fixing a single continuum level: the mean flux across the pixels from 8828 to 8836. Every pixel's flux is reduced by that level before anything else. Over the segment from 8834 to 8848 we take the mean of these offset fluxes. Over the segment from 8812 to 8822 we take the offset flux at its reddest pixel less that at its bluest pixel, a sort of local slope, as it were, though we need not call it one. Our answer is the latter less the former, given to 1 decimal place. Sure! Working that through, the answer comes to -0.2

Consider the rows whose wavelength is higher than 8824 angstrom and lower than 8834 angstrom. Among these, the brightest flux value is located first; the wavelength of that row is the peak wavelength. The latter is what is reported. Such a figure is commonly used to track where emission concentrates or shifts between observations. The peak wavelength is 8827.0 angstrom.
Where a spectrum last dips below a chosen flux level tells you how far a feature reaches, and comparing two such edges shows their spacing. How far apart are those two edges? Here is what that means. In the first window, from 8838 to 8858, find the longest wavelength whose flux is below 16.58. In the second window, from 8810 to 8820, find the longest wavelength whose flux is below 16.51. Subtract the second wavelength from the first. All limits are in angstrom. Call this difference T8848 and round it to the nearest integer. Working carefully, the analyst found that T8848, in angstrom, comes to 30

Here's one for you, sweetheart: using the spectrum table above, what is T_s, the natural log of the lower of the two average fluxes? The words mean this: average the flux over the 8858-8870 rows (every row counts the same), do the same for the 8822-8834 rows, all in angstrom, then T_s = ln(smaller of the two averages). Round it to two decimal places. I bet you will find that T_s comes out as 2.75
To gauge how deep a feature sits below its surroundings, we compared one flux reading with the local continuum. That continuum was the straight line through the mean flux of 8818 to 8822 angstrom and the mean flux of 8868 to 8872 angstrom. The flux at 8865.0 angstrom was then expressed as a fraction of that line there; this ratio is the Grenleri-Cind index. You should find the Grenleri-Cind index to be 0.97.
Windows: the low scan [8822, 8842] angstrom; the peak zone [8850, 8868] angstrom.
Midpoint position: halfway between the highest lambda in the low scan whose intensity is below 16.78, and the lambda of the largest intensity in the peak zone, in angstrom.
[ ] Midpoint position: 8848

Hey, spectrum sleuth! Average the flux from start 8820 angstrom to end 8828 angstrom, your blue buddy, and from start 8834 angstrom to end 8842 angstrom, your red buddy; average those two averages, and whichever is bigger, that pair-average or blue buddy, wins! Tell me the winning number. 16.4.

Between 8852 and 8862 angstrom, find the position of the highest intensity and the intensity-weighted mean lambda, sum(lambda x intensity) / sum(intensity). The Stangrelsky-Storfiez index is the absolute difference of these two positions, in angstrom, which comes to 1.9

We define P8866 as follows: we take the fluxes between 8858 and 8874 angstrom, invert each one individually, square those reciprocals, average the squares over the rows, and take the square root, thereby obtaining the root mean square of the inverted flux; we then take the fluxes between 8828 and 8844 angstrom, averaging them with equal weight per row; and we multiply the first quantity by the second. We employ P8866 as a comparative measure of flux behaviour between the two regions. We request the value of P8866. 1.02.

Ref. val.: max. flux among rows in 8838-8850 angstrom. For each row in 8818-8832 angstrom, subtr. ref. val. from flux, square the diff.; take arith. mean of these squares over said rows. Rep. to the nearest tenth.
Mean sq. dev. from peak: 4.7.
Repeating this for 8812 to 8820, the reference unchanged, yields 0.3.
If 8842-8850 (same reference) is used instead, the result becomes 0.4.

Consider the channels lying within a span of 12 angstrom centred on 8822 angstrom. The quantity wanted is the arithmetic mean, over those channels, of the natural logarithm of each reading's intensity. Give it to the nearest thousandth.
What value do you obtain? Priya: 2.755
